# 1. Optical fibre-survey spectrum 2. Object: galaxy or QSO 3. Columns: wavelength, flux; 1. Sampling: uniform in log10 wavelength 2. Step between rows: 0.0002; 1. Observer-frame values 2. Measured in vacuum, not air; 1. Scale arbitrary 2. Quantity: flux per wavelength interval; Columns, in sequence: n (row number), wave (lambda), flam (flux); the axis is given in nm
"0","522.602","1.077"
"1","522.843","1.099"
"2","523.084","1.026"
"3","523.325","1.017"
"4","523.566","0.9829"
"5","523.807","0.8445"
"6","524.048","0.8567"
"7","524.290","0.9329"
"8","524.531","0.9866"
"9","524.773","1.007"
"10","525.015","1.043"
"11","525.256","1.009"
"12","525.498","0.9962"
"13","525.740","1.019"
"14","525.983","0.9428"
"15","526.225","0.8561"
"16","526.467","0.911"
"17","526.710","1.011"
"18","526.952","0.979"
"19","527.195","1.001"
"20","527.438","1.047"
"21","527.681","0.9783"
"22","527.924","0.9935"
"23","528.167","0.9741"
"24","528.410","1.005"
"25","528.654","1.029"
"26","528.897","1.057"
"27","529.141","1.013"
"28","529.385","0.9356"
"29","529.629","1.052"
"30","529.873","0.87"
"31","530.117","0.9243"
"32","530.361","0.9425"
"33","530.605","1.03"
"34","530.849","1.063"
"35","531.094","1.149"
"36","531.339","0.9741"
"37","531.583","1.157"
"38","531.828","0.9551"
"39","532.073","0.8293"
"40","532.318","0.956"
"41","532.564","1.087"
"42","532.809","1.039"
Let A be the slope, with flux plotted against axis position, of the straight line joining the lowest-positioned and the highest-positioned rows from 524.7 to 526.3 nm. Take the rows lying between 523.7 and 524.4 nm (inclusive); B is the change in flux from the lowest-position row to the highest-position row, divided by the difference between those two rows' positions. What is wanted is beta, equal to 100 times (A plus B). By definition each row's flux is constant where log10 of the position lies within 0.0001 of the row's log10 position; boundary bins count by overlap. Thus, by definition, 8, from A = -0.10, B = 0.183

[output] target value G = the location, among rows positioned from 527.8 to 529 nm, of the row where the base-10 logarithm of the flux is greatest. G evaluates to 528.897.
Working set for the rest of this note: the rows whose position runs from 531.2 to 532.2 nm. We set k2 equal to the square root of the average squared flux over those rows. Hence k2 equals 0.99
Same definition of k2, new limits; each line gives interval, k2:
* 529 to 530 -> 0.97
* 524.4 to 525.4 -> 1.01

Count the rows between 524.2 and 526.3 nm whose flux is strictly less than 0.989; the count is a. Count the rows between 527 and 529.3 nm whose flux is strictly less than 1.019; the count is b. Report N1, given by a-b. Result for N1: -2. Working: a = 4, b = 6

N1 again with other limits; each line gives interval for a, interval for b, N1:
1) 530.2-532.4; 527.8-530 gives -1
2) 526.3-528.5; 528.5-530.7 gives -1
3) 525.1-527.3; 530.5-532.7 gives 0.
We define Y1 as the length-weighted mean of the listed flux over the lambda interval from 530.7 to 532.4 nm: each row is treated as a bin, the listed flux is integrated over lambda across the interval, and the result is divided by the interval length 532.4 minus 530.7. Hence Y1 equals 1.01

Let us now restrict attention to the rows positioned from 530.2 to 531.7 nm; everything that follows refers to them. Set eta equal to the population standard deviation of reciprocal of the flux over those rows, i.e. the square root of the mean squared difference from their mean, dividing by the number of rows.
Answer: 0.073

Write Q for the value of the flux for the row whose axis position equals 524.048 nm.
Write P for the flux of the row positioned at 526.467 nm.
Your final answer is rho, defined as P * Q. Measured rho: 0.78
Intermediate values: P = 0.911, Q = 0.8567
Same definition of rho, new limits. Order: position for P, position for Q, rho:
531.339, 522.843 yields 1.07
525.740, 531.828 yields 0.97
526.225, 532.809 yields 0.89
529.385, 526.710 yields 0.95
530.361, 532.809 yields 0.98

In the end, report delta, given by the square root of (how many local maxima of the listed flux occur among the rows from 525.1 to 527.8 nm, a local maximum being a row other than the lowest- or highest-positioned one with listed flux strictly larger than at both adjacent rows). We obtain 1.73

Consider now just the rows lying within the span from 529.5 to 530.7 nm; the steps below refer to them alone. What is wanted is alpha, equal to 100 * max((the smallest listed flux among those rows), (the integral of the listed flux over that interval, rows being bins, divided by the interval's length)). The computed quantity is 96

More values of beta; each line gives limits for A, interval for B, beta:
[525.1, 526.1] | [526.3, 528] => -3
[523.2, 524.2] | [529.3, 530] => -36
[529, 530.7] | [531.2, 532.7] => 10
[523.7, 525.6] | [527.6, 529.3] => 11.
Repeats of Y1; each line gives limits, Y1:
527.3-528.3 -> 1.00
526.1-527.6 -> 0.97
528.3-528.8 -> 1.02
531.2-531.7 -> 1.07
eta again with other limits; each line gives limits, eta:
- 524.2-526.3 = 0.061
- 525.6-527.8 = 0.063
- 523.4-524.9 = 0.076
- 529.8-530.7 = 0.064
